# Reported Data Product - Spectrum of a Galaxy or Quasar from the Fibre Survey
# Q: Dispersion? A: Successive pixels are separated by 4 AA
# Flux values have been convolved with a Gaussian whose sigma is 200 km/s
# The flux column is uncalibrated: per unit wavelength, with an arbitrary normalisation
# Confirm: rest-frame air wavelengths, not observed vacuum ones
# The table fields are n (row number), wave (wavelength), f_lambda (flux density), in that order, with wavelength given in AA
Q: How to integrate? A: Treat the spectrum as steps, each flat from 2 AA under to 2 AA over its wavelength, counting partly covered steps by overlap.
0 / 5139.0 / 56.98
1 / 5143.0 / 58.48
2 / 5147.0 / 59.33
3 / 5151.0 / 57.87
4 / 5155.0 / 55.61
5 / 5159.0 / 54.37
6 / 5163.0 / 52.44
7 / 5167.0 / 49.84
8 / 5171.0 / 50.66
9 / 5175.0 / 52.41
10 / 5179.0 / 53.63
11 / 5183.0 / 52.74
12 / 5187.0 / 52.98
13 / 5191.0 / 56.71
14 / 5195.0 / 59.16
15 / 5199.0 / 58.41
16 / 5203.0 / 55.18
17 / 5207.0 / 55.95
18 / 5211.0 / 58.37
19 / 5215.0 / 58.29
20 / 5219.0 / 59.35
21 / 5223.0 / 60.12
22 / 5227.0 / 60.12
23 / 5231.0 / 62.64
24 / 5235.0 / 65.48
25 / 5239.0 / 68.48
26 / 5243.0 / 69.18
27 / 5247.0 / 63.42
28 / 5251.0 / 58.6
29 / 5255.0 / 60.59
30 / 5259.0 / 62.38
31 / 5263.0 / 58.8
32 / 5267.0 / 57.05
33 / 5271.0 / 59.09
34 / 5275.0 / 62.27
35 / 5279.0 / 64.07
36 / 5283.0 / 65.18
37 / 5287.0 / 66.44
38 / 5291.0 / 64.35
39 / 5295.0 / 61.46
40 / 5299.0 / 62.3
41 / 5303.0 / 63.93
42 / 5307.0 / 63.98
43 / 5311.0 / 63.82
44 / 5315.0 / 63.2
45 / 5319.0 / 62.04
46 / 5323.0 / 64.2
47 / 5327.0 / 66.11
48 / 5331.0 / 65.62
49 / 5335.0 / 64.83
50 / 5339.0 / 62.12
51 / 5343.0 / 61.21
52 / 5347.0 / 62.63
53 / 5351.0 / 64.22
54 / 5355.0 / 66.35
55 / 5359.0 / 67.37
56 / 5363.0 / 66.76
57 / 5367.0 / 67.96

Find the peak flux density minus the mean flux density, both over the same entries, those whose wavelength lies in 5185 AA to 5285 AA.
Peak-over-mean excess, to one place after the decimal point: 8.7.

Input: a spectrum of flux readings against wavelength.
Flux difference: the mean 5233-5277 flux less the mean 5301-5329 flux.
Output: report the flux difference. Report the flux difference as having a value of -1.6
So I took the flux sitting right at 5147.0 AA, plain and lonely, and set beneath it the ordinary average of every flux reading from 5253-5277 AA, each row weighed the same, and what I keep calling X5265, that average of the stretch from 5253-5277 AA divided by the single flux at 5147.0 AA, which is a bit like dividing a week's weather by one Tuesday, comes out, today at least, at 1.01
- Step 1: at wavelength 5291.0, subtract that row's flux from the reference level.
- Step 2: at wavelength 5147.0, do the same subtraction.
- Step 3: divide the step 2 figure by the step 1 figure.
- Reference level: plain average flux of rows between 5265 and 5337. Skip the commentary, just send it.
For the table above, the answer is -3.9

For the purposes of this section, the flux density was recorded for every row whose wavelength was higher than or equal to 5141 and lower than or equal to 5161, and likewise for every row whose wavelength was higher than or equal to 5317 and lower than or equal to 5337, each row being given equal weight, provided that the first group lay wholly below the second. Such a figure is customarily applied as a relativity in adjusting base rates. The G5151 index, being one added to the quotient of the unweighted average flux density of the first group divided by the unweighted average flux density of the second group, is 1.885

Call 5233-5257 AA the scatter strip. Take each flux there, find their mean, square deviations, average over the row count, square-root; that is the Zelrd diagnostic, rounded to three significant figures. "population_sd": 3.87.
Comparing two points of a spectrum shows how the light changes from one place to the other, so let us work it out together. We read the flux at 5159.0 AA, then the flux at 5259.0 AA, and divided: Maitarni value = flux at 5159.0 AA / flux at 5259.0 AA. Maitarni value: 0.87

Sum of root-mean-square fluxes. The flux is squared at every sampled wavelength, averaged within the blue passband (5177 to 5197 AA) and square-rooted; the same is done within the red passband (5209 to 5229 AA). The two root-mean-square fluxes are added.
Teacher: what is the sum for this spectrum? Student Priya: 114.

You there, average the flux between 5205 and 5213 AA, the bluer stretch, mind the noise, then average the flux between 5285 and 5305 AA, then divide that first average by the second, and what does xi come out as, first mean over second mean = 0.90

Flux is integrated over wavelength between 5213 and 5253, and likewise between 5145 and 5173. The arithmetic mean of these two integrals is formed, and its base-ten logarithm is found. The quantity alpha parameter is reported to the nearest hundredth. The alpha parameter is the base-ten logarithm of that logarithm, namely 0.52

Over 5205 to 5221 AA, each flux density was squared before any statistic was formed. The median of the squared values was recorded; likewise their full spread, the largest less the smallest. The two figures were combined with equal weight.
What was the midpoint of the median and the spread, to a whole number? 1897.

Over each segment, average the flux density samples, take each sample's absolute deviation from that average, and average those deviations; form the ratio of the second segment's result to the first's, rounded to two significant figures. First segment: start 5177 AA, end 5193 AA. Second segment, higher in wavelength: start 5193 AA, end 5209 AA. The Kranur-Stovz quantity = 1.2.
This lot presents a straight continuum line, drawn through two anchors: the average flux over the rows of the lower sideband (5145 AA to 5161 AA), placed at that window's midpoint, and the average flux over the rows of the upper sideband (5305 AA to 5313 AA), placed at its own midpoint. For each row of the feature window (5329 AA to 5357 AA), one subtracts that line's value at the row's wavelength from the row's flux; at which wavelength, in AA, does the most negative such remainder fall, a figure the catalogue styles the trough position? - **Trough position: 5343.0 AA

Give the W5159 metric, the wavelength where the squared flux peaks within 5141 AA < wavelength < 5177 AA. 5147.0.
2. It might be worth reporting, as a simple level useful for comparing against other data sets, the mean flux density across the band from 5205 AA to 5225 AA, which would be 58.4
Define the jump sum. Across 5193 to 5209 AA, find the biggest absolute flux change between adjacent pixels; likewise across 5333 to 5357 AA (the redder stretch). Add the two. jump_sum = 5.9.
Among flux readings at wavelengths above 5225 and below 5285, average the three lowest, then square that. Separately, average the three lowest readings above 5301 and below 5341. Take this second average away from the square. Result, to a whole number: 3319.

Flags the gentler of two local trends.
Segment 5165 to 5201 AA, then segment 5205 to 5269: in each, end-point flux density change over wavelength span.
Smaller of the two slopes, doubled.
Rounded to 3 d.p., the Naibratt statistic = 0.037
